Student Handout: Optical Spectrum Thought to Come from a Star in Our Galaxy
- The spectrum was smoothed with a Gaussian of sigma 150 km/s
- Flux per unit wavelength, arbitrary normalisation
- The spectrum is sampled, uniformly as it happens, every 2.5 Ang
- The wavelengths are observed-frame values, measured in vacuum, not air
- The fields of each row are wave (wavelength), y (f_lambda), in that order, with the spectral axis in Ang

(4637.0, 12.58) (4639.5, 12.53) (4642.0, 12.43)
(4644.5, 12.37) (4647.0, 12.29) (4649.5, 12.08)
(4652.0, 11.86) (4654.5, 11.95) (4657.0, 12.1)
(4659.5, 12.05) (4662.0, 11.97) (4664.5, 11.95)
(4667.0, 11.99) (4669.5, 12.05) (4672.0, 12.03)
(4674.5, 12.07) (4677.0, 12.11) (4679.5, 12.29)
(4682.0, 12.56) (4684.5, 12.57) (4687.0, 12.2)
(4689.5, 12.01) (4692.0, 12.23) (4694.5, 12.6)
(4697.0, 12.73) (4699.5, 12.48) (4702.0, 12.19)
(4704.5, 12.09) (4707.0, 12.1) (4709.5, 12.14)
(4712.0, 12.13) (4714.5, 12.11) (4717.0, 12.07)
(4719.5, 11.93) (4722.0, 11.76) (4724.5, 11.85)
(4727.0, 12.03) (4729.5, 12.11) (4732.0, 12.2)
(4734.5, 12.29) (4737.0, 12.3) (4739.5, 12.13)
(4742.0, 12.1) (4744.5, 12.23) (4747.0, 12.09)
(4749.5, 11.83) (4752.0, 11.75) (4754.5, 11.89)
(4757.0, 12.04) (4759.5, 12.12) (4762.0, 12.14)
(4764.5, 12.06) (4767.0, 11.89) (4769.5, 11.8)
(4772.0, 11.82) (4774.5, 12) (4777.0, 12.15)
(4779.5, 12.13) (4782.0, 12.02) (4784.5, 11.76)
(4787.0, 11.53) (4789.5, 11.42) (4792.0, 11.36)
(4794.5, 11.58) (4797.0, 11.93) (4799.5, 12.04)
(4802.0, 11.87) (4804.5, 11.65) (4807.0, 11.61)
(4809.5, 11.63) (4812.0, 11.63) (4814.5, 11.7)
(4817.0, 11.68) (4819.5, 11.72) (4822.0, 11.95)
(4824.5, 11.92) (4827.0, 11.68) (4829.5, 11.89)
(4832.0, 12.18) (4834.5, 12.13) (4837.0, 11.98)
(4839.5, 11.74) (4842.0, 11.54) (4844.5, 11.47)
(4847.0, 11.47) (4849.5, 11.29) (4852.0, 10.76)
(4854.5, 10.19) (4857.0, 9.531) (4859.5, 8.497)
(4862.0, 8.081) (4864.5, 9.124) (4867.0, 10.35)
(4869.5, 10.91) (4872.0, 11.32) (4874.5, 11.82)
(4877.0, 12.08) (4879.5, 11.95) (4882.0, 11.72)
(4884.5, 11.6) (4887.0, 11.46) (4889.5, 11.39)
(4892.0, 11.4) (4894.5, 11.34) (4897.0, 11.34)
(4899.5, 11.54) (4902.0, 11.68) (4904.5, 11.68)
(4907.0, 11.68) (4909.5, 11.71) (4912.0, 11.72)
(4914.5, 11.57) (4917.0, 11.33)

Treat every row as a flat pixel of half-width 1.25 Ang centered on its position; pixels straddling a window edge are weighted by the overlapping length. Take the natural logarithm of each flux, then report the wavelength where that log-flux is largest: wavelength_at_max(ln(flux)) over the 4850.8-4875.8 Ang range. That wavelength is 4874.5 Ang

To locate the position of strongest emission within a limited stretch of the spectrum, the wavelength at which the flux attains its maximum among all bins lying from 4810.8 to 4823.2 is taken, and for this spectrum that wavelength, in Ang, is 4822.0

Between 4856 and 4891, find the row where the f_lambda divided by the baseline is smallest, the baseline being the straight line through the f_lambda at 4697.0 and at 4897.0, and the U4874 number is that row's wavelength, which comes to 4862.0 Ang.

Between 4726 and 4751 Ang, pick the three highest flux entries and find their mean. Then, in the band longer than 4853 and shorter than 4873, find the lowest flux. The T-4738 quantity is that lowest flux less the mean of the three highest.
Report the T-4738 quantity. -4.2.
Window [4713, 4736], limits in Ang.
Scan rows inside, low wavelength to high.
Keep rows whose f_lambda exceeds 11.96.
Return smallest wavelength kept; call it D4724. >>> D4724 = 4714.5 Ang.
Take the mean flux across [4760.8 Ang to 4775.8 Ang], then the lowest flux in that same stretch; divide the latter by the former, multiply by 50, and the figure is 49.4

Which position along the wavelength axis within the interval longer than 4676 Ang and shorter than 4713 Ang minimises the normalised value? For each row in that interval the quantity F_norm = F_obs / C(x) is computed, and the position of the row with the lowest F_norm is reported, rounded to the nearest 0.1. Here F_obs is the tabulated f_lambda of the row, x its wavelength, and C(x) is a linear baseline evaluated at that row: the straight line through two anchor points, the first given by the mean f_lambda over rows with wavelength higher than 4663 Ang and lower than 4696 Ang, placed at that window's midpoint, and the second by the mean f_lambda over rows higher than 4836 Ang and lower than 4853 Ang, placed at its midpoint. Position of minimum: 4689.5 Ang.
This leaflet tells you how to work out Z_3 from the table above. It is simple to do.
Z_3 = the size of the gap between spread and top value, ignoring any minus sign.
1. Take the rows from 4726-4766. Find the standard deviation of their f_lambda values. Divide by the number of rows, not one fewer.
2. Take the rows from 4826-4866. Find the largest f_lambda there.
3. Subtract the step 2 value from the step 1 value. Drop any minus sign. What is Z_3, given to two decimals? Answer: 12.03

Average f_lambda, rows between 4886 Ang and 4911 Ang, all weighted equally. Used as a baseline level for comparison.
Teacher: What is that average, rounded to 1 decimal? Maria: 11.5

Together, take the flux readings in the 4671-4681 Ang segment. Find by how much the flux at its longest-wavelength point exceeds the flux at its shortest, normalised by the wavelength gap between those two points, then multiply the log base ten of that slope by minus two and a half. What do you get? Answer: 3.7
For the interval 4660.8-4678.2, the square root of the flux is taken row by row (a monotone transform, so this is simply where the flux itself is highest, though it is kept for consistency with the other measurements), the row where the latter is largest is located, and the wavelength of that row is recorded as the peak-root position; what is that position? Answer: 4677.0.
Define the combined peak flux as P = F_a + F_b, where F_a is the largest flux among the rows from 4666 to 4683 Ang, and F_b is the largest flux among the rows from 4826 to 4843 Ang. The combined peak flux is 24.7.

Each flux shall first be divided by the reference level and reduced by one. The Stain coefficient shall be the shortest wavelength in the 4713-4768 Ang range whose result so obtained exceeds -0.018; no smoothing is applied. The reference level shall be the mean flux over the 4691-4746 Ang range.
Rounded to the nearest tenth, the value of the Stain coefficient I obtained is 4714.5 Ang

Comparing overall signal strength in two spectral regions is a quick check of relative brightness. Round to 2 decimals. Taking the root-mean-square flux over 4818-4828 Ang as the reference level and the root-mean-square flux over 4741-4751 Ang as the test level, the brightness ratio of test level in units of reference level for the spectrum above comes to 1.02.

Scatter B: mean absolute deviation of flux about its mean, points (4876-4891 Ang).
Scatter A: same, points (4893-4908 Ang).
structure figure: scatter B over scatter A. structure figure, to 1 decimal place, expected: 1.6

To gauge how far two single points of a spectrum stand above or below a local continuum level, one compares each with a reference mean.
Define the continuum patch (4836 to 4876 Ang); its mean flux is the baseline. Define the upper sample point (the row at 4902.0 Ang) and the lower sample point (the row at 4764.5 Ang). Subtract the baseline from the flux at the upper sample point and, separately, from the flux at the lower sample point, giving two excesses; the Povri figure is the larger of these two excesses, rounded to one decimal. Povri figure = 1.4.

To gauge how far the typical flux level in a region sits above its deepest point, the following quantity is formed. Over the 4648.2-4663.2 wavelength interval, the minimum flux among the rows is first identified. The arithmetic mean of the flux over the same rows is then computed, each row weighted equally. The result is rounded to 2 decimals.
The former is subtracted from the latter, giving 0.14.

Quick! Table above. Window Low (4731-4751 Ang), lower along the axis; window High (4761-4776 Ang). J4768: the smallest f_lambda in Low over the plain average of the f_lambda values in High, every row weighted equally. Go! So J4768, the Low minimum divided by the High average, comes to 0.99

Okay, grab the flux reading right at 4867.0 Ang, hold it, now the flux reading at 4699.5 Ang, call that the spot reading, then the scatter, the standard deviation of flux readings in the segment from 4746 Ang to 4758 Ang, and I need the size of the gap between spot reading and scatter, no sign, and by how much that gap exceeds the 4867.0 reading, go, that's 2.0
